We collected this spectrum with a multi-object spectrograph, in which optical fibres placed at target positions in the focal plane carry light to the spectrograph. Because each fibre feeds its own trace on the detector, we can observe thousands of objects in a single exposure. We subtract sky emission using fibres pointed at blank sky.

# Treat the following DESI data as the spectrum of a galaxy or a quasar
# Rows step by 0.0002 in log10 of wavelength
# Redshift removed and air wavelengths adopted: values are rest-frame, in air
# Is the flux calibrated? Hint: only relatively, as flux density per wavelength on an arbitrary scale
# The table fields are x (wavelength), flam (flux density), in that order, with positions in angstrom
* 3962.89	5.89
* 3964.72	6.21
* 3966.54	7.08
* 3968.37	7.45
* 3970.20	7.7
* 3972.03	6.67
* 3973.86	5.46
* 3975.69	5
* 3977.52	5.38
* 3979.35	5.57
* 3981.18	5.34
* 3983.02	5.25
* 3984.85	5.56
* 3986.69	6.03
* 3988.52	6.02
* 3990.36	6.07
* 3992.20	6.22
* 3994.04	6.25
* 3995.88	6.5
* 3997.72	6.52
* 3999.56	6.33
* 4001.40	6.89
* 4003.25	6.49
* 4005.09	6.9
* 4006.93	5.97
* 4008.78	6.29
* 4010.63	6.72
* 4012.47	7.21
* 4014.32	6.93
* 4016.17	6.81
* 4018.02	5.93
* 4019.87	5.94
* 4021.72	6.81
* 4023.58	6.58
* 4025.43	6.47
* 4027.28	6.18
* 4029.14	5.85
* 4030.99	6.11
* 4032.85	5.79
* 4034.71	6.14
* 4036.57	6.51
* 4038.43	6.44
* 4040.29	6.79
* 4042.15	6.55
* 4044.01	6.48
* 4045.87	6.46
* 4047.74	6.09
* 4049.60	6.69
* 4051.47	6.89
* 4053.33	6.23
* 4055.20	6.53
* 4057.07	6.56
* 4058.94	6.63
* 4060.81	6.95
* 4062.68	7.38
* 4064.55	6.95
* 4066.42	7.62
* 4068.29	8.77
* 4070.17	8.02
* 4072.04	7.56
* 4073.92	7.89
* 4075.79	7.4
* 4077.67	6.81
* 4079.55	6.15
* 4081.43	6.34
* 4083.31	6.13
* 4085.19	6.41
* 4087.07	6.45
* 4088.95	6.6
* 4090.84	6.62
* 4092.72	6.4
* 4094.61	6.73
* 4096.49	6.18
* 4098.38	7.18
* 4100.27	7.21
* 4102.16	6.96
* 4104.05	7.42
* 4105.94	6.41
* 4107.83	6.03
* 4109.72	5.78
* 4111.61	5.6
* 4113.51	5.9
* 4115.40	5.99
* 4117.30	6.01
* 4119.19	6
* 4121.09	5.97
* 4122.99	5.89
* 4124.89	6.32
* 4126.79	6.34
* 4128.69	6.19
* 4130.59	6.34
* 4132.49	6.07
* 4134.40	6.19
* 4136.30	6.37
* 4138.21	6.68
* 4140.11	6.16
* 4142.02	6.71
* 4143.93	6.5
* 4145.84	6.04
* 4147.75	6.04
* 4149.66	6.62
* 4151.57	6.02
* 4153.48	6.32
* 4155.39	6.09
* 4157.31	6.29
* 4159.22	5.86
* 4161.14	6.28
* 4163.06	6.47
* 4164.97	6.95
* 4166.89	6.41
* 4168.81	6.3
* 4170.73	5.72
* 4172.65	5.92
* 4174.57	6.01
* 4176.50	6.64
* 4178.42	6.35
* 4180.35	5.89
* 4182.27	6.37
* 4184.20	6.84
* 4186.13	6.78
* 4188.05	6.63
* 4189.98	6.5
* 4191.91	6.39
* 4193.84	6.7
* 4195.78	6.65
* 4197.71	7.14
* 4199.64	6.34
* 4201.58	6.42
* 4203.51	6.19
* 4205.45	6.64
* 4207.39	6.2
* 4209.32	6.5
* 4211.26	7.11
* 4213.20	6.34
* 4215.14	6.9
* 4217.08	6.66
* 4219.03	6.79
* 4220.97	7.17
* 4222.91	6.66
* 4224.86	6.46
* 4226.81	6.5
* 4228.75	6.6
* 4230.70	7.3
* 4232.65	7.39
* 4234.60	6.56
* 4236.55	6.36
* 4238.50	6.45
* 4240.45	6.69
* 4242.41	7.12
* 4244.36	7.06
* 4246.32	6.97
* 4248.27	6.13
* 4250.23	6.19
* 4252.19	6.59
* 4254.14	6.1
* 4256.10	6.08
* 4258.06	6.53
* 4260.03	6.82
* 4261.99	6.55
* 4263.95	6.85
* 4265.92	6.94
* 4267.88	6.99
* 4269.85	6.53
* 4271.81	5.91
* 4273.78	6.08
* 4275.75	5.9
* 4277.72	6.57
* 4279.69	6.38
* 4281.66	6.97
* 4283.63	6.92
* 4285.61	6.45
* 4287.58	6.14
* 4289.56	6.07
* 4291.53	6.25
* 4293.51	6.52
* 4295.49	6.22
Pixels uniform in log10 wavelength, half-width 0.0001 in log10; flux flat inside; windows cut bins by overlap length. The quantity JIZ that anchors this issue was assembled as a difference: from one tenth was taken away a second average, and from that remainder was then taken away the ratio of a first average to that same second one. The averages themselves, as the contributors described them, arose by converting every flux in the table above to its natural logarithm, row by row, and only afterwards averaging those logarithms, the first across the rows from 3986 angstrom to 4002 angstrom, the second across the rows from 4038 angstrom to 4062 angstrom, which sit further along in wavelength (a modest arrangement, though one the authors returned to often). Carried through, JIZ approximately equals -2.760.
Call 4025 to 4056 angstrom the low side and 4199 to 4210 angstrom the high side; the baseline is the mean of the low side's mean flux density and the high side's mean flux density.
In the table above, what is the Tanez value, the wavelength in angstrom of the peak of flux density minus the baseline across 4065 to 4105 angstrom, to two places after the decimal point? 4068.29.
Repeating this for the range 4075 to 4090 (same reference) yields 4075.79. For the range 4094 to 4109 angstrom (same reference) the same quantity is 4104.05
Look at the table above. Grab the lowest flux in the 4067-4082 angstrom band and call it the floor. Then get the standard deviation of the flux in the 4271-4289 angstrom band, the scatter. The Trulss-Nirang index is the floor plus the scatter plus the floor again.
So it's 12.7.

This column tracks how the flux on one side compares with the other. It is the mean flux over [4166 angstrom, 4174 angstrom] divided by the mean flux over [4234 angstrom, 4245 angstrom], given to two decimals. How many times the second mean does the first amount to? 0.91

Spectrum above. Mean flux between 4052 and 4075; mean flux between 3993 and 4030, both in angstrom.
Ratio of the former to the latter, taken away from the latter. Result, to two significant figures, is 5.4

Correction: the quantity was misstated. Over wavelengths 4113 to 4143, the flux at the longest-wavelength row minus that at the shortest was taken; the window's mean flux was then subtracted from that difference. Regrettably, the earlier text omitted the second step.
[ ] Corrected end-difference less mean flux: -5.4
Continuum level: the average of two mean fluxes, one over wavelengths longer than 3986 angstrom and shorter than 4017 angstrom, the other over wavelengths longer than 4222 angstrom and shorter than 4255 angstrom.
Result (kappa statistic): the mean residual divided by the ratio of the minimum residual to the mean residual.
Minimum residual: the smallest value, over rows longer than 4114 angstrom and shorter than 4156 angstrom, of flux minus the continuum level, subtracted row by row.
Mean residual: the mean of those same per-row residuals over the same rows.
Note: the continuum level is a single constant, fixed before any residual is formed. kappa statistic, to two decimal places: -0.18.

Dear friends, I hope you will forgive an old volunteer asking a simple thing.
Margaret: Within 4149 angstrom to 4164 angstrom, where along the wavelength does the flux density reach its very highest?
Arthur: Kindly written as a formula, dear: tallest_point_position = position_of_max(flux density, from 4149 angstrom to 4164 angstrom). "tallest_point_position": 4149.66 angstrom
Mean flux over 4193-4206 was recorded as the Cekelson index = 6.58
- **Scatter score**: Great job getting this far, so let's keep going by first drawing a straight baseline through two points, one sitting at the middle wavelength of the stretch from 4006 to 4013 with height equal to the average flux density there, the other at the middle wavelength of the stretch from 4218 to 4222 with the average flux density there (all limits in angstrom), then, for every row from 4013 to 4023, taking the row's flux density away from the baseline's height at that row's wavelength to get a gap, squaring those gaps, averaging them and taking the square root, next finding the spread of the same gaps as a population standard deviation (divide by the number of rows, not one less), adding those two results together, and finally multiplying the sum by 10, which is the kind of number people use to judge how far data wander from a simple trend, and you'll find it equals 9.1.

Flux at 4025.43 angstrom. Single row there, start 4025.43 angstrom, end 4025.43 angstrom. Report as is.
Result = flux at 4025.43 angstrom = 6.47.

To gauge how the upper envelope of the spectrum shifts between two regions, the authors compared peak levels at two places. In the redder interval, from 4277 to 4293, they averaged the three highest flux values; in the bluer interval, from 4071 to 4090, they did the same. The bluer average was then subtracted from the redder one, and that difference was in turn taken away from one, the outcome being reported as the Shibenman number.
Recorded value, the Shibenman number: 1.8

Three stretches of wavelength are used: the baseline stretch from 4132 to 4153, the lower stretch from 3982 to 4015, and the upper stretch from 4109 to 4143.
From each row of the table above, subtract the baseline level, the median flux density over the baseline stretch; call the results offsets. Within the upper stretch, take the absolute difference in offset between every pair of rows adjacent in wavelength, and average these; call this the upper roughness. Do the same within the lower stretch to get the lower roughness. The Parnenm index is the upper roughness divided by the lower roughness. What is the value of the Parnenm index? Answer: 0.64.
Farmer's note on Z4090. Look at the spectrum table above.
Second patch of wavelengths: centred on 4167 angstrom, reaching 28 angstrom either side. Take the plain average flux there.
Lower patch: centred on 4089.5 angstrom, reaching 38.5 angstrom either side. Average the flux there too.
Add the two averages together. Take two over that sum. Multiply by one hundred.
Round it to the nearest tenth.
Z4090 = 15.4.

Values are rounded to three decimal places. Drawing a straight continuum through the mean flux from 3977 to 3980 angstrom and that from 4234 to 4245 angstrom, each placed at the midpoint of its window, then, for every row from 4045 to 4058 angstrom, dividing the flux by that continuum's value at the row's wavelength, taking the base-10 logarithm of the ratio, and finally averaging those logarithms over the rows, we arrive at 0.047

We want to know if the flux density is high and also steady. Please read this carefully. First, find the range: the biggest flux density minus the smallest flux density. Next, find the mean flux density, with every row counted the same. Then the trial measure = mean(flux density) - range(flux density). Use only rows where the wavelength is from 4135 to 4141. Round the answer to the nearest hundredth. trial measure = 5.88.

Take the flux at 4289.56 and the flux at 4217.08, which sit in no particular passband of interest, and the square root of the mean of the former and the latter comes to 2.52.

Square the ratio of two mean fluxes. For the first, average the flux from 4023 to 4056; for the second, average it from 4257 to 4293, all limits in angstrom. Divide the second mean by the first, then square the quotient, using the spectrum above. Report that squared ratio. 1.04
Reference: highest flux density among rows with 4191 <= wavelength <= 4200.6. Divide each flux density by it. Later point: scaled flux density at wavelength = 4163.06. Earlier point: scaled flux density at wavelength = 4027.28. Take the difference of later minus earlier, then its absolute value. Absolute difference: 0.041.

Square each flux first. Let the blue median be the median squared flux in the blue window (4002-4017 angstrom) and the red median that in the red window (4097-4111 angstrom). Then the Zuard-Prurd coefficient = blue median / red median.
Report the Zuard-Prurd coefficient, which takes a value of 0.94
